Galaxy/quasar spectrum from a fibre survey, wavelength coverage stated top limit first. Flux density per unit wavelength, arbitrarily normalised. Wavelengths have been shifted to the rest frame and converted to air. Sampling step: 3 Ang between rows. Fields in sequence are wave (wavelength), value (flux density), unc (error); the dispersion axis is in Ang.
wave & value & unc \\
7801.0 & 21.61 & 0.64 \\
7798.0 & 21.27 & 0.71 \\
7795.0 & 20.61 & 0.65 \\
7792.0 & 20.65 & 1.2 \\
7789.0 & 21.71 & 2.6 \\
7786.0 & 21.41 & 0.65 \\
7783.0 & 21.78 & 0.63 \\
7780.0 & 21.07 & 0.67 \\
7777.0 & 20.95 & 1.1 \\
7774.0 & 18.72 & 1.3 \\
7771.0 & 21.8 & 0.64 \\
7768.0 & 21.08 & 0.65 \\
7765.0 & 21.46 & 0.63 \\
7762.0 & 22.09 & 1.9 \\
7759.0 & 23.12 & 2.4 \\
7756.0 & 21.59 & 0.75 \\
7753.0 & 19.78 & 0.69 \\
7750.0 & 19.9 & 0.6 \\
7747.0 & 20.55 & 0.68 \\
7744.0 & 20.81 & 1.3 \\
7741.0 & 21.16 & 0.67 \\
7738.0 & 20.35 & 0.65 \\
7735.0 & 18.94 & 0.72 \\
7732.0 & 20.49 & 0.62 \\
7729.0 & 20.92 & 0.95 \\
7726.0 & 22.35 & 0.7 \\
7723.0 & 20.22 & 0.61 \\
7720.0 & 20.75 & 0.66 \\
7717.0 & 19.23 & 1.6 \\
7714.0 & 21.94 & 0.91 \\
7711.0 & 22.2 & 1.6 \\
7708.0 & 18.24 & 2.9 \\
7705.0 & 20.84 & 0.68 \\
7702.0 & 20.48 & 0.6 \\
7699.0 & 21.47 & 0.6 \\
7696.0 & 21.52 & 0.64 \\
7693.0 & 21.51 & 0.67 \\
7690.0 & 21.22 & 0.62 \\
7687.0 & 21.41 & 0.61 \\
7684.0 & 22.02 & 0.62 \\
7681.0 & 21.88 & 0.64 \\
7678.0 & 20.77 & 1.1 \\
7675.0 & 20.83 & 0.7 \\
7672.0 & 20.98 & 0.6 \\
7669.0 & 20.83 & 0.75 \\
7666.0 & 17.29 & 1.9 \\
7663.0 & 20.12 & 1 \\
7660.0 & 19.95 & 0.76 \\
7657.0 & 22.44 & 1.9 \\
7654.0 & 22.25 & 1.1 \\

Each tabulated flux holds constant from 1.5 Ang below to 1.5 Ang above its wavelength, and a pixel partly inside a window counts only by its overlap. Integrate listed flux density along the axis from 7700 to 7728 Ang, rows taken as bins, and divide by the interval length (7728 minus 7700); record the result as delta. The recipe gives 20.7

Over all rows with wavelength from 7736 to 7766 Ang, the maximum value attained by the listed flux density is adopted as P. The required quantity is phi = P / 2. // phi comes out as 11.6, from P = 23.12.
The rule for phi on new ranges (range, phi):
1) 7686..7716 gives 11.1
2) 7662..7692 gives 11.0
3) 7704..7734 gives 11.2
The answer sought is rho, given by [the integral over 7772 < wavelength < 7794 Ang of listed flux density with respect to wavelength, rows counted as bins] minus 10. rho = 450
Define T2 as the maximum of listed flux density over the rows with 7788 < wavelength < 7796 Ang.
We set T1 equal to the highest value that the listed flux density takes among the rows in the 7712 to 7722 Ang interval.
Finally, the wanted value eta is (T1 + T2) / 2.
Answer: 21.8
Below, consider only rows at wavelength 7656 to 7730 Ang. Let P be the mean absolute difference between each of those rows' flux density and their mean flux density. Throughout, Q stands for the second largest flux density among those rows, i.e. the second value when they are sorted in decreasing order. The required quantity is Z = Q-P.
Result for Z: 21.5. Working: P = 0.86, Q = 22.35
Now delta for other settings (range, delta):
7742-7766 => 21.2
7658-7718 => 20.8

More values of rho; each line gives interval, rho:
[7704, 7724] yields 400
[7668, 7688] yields 415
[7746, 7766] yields 414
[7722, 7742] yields 403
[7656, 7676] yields 396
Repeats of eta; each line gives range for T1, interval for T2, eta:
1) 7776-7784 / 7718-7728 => 22.1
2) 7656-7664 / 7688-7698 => 22.0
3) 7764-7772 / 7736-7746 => 21.5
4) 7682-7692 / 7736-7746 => 21.6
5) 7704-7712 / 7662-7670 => 21.5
